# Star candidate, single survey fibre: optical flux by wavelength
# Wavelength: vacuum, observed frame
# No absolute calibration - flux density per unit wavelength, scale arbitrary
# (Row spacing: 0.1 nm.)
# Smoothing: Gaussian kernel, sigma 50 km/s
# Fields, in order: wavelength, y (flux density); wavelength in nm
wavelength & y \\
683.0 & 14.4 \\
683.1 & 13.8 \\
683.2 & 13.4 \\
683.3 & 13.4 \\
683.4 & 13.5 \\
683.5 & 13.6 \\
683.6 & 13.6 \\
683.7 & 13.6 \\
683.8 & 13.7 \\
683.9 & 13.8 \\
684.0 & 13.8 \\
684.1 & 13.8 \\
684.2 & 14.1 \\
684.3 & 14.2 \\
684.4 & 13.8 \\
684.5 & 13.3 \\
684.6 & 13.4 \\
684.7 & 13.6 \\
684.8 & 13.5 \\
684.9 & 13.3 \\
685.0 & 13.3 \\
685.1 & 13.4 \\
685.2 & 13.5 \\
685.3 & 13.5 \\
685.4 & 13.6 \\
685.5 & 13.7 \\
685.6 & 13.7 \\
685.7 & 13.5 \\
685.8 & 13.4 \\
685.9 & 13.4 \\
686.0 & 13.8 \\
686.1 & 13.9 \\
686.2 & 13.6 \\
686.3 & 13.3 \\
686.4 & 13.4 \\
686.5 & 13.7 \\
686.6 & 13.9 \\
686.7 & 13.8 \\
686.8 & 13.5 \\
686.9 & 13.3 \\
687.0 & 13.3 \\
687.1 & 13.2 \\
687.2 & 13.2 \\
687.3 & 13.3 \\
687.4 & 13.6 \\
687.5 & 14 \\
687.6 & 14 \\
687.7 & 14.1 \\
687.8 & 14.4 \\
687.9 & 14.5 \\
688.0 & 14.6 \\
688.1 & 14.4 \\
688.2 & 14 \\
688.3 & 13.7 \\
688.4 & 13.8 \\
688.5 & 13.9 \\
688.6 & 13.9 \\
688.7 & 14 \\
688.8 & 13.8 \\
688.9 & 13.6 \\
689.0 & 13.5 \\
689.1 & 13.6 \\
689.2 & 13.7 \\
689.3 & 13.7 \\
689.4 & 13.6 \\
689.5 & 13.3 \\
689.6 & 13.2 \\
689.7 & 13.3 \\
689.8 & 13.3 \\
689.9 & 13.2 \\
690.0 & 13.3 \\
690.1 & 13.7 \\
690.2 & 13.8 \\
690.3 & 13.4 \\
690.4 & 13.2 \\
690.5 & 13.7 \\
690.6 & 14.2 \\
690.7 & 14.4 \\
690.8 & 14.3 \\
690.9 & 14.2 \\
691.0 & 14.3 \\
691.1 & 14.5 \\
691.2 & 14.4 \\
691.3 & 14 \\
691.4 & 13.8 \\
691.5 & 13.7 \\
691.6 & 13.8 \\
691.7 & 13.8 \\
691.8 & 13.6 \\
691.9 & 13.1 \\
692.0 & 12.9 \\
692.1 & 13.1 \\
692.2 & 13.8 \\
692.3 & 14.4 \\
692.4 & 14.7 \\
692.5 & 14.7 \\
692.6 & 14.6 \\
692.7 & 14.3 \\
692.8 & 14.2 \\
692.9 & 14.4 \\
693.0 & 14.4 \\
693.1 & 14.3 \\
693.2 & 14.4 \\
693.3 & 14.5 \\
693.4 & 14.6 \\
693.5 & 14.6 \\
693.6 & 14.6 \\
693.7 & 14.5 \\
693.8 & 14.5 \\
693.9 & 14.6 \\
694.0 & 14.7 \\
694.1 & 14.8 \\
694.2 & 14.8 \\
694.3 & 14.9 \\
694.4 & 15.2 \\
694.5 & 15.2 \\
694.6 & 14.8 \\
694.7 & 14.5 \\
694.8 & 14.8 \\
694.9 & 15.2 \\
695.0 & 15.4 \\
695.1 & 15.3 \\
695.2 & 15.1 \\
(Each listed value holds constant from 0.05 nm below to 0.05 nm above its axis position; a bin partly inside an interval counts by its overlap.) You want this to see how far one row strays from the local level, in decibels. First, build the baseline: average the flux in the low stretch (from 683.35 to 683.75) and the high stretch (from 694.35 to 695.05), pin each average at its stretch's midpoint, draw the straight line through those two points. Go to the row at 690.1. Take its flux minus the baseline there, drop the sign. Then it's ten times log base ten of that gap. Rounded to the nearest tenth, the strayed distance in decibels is -1.4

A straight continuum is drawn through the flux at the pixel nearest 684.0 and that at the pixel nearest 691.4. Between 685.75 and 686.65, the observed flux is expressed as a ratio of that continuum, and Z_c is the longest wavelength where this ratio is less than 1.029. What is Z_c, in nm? 686.6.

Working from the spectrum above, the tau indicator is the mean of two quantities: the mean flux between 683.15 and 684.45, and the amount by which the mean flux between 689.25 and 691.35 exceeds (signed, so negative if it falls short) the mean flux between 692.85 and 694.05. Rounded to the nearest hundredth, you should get 6.48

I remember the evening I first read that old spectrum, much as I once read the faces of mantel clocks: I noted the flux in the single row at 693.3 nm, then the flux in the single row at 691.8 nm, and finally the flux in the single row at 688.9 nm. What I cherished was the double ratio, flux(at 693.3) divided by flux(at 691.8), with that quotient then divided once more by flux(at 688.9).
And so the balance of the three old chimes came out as 0.0784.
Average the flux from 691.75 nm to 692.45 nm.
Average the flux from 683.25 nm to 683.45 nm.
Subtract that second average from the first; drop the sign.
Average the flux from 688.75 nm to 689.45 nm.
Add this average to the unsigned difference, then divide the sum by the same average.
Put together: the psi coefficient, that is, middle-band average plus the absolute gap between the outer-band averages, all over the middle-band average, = 1.02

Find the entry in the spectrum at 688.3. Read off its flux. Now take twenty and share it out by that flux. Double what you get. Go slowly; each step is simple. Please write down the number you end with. 2.92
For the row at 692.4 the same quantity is 2.72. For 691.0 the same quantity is 2.80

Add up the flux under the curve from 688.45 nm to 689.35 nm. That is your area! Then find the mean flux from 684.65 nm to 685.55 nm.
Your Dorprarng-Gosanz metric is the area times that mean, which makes 167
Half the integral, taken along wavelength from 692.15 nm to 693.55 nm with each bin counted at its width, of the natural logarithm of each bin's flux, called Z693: 1.87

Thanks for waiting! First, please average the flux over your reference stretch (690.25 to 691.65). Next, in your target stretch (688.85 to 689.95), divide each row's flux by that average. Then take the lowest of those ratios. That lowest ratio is 0.94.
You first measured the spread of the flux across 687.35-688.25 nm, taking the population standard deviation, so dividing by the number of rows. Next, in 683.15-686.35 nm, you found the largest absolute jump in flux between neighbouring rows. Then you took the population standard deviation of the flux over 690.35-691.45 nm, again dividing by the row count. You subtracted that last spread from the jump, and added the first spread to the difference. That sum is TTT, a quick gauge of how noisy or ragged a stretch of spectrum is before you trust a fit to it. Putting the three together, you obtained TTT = 0.43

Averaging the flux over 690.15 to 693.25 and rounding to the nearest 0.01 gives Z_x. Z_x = 14.01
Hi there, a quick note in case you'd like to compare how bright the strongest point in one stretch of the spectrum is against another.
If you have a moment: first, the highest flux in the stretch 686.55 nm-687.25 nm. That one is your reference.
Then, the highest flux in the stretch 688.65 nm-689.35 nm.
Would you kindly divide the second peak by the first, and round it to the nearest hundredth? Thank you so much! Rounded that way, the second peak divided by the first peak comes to 1.01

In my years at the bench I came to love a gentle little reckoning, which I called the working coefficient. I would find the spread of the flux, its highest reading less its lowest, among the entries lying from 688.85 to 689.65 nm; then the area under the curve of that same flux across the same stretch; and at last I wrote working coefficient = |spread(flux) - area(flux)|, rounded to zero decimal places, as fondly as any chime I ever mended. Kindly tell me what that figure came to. 10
